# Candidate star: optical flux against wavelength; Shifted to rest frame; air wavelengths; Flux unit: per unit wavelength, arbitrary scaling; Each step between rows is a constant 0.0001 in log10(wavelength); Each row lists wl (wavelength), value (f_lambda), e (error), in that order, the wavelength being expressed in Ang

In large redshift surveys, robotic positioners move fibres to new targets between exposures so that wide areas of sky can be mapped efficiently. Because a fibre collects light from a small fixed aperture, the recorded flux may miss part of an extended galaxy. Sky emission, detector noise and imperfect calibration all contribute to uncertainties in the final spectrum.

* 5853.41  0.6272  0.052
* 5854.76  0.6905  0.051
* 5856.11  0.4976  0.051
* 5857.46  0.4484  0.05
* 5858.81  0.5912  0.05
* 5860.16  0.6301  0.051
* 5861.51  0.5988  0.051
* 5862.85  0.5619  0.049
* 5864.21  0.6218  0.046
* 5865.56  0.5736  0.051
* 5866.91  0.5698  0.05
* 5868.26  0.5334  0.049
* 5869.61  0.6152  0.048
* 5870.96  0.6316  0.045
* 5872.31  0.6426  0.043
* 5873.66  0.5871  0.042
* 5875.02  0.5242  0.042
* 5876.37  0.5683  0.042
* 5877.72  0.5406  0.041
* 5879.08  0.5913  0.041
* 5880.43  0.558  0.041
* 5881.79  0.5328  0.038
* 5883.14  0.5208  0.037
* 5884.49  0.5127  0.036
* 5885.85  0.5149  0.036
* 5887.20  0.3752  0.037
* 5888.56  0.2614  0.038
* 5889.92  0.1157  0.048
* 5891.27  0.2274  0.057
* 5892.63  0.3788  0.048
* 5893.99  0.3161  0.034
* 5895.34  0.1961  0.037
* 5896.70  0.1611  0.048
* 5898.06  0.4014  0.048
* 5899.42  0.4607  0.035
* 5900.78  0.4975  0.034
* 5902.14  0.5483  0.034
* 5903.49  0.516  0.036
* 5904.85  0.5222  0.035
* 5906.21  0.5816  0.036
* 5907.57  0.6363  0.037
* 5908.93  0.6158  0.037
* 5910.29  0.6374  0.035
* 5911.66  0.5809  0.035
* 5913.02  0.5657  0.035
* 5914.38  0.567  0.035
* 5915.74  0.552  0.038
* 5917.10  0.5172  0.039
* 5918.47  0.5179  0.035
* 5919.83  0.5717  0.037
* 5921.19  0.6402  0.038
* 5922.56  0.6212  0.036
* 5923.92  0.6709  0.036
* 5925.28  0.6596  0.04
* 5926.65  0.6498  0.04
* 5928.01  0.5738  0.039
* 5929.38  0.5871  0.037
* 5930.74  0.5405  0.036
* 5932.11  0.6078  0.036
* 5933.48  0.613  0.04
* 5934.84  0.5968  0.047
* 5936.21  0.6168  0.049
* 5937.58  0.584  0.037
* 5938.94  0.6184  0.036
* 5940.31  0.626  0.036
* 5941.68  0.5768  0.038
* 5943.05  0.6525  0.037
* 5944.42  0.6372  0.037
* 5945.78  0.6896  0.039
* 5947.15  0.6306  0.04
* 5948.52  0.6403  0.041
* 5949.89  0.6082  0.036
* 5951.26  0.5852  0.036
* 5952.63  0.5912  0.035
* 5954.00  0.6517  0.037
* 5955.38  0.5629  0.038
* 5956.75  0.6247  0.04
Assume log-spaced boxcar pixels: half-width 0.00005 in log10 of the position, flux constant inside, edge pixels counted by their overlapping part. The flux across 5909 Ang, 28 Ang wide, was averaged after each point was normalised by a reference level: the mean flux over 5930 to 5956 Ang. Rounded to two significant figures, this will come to 0.85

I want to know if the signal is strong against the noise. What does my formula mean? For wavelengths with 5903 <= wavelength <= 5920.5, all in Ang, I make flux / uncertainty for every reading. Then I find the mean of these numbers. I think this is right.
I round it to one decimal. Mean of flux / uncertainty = 15.7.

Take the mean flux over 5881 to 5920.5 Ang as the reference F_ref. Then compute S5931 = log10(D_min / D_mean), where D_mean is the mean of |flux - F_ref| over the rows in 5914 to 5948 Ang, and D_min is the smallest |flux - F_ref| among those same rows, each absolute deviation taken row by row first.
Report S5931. -0.4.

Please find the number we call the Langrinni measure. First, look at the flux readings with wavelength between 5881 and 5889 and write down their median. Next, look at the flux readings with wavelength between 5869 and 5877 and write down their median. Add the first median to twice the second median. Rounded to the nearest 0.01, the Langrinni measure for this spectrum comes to 1.72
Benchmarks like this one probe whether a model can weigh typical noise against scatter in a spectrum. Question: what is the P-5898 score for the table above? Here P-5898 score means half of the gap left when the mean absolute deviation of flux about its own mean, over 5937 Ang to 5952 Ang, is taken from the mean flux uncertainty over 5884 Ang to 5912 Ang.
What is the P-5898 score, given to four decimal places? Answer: 0.0068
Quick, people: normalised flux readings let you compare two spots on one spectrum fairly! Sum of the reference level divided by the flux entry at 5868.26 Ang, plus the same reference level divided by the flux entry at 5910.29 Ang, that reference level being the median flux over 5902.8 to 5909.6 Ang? 2.0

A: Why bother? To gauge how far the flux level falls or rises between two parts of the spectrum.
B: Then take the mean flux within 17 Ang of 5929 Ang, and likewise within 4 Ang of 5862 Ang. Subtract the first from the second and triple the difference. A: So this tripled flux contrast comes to 0.0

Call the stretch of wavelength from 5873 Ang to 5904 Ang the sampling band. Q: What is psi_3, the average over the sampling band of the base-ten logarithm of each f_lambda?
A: -0.402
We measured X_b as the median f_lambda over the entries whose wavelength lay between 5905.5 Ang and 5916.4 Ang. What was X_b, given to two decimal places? 0.58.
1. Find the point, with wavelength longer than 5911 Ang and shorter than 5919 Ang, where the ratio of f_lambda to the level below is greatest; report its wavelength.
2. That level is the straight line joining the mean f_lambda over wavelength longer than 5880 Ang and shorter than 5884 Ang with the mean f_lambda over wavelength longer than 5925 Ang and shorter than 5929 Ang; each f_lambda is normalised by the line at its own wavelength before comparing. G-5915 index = 5911.66 Ang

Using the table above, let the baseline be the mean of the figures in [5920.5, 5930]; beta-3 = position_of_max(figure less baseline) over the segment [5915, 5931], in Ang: 5923.92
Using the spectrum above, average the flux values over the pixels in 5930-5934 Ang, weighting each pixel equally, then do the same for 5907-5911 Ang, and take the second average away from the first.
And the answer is -0.043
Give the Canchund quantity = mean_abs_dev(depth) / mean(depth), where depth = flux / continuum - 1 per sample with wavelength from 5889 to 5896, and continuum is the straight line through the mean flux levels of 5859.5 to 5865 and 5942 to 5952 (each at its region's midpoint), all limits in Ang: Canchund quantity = -0.2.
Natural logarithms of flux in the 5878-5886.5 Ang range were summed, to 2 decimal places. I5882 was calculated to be -3.72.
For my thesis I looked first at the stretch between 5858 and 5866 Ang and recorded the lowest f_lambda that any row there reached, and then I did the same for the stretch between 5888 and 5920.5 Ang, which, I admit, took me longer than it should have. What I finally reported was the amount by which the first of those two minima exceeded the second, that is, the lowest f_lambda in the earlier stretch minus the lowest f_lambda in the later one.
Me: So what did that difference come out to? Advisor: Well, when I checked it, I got 0.45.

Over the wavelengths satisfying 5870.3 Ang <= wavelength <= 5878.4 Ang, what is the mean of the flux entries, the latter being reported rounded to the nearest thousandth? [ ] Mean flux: 0.582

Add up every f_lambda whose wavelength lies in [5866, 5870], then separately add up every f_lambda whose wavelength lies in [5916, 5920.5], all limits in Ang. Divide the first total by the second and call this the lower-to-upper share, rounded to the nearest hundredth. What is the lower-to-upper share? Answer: 1.07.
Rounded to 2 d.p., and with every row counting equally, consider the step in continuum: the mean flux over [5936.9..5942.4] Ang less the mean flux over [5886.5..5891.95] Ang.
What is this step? 0.36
